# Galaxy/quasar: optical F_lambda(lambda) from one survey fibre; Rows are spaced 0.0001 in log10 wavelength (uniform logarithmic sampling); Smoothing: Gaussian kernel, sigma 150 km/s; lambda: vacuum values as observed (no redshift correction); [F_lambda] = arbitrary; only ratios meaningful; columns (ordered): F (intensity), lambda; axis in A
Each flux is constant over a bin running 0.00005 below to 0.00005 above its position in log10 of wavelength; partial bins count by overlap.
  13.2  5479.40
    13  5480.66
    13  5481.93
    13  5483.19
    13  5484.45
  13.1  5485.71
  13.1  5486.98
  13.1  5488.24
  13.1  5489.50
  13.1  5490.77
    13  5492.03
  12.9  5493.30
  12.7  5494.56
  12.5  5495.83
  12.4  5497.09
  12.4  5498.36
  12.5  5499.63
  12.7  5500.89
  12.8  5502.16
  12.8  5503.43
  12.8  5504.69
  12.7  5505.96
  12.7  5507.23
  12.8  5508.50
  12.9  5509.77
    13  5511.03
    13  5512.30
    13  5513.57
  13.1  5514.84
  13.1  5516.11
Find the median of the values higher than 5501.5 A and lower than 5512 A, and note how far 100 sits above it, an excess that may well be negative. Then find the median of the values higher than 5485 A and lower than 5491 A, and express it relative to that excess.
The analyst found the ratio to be 0.150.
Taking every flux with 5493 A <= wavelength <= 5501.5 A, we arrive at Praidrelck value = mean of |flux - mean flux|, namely 0.155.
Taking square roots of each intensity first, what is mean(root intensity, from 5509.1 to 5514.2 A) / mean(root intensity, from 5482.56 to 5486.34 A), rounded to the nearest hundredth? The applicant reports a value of 1.00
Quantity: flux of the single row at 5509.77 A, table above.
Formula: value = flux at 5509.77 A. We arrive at 12.9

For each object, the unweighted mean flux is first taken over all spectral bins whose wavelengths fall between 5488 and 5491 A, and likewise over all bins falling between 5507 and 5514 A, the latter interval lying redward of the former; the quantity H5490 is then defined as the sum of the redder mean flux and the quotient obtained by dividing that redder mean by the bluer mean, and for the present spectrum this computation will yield 13.9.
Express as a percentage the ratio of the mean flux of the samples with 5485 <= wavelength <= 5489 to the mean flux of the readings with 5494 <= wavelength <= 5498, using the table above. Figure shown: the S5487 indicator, 105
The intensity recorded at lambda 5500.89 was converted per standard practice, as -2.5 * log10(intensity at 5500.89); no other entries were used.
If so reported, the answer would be -2.76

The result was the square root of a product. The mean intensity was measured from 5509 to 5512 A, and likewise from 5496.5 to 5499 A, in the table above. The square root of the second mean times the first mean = 12.7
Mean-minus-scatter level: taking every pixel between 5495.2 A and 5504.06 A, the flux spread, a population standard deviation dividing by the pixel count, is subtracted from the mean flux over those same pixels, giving 12.42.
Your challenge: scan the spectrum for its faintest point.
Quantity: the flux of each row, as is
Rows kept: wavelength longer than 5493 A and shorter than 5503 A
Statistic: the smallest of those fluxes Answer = 12.4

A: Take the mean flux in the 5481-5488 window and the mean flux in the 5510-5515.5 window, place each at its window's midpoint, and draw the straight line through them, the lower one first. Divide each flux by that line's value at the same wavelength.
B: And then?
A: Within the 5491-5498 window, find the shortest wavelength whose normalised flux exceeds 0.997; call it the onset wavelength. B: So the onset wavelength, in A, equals 5492.03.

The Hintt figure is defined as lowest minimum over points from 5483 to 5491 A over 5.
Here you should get 2.60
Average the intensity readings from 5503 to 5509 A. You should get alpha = 12.76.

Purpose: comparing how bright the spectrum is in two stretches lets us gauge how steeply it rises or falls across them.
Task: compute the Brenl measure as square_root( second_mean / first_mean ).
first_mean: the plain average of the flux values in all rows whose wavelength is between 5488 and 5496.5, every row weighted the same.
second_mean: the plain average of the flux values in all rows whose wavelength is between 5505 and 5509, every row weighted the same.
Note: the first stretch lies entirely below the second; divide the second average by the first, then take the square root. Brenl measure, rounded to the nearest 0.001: 0.993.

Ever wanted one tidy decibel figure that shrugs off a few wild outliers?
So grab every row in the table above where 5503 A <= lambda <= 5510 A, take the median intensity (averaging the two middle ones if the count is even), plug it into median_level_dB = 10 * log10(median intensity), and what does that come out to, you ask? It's 11.07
